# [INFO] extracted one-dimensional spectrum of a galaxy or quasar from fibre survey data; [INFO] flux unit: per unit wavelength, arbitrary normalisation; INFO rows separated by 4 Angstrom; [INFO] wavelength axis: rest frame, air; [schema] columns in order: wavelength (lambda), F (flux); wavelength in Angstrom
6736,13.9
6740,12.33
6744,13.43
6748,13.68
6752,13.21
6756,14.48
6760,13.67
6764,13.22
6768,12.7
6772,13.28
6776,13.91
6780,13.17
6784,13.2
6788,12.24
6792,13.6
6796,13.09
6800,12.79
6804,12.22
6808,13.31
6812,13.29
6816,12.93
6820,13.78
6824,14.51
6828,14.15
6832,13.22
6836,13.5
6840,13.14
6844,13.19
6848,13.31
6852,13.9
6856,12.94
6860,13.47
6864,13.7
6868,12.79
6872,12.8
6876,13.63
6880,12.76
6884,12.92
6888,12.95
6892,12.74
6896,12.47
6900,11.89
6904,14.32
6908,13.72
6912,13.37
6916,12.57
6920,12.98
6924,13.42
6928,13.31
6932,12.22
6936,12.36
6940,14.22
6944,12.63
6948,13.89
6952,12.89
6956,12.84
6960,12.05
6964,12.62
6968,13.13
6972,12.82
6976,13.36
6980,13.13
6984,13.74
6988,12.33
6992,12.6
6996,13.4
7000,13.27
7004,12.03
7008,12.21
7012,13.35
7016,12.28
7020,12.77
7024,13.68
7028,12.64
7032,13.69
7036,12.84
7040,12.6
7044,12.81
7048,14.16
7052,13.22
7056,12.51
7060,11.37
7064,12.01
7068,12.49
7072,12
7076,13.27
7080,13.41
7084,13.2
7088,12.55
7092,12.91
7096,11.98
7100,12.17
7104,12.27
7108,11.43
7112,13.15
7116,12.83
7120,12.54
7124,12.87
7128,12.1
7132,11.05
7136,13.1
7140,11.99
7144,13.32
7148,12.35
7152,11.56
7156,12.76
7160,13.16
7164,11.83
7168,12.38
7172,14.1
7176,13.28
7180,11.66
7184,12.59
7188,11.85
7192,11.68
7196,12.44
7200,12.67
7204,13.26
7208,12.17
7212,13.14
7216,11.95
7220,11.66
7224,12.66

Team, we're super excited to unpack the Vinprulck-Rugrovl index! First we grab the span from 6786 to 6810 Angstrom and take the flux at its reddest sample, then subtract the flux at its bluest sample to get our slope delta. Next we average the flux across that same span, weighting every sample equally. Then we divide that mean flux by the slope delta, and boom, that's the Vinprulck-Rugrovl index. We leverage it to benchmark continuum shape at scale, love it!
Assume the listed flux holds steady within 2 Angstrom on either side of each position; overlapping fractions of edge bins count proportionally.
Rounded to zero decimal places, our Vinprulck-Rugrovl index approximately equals 12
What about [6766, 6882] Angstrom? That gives 221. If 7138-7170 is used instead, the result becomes 32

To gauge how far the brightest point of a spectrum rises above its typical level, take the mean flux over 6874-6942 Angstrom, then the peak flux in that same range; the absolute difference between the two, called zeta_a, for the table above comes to 1.3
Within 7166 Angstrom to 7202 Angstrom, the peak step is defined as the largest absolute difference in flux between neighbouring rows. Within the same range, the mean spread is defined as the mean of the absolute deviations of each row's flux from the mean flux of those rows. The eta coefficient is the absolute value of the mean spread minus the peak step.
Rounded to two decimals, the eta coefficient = 1.15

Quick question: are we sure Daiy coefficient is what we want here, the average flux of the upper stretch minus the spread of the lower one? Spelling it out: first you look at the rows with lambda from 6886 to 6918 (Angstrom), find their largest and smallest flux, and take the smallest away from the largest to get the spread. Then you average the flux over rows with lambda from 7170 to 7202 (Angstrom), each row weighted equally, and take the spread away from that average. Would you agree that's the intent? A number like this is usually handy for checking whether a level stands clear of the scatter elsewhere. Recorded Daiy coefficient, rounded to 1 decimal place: 10.1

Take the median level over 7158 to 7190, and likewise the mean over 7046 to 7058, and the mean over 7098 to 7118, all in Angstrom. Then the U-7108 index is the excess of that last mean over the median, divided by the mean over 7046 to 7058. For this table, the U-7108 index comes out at -0.01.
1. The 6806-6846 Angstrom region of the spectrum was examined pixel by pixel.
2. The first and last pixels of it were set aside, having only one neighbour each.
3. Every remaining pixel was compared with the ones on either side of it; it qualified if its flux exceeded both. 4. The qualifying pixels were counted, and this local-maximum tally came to 2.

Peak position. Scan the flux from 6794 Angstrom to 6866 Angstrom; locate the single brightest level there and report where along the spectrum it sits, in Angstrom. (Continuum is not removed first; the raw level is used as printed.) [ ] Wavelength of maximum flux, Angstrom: 6824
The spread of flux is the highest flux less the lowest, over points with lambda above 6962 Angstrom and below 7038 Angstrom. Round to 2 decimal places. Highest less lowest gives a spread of 1.71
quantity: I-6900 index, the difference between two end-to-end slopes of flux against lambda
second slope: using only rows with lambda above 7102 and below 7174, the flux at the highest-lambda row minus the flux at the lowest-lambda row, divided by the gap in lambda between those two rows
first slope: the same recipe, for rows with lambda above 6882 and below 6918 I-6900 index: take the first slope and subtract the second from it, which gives -0.04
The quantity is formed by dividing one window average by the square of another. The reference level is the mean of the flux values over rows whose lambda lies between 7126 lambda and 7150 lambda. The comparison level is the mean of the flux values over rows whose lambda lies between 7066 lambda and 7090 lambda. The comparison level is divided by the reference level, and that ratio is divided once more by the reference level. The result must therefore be 0.0845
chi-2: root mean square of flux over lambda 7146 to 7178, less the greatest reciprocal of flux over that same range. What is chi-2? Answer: 12.6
